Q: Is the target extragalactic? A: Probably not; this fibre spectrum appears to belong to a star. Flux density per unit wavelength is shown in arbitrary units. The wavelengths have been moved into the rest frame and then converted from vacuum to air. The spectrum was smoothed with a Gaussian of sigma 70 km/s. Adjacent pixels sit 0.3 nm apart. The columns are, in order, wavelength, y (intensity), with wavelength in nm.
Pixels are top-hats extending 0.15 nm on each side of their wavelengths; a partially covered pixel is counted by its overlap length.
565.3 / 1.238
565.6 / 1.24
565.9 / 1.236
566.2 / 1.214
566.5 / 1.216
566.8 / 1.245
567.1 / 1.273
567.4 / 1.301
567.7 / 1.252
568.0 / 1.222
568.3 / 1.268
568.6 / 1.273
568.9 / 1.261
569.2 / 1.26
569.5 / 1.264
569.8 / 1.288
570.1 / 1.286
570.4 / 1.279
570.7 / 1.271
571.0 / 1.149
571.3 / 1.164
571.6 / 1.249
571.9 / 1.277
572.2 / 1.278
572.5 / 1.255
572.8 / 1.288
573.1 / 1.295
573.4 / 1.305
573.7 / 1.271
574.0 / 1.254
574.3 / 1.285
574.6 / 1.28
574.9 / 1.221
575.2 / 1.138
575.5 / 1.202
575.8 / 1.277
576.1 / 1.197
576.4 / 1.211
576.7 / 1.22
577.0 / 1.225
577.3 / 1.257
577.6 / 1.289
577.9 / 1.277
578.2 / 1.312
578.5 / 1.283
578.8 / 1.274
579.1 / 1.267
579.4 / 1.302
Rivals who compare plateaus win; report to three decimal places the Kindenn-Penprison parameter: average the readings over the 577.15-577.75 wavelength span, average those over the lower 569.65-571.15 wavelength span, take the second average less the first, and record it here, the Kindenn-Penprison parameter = -0.018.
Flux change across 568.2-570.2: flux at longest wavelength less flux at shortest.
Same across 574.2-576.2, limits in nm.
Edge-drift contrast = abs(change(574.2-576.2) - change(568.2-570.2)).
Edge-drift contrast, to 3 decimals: 0.106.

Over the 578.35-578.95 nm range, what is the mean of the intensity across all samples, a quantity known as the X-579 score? 1.28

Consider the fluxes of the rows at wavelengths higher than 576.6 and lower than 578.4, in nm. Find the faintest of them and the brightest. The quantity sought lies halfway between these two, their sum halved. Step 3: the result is 1.27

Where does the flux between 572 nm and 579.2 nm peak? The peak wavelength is 578.2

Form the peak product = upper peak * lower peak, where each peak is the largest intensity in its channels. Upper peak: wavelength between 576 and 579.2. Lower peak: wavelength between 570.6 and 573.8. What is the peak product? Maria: 1.71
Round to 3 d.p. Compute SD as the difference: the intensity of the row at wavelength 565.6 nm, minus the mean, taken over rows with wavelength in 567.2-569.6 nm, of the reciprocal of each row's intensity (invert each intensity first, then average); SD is 0.448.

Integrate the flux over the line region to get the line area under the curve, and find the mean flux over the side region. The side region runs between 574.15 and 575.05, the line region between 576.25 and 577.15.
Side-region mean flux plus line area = 2.36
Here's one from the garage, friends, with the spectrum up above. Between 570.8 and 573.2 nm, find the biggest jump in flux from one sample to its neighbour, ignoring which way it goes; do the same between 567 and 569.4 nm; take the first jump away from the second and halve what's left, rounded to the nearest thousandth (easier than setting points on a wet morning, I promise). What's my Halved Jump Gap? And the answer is -0.018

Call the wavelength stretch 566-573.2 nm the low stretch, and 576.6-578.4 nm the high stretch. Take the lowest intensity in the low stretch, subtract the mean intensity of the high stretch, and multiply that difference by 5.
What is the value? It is -0.6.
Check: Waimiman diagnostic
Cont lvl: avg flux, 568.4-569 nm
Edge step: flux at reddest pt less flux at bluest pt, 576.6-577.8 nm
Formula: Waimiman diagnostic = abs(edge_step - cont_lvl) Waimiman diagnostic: 1.20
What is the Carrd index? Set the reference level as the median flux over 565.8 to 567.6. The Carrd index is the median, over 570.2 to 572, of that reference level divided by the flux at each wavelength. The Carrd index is 0.98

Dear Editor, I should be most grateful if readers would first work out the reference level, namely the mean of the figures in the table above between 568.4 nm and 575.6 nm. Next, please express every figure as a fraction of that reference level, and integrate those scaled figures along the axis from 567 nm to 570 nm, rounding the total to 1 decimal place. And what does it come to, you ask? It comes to 3.0 nm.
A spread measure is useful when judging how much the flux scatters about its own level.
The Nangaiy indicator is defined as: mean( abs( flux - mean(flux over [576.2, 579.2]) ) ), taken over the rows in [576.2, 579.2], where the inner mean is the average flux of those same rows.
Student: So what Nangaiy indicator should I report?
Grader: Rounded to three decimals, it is 0.027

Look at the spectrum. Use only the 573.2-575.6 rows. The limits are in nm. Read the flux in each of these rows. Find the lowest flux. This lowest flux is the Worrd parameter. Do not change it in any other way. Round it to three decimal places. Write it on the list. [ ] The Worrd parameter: 1.138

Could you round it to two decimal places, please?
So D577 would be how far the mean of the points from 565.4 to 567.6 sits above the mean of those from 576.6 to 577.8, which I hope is 0.00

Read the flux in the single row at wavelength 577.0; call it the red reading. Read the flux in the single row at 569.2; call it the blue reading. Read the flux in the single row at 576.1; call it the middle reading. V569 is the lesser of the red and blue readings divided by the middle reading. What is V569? 1.02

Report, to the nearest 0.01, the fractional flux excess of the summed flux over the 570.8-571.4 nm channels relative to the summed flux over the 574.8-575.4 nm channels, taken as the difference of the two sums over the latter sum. -0.02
